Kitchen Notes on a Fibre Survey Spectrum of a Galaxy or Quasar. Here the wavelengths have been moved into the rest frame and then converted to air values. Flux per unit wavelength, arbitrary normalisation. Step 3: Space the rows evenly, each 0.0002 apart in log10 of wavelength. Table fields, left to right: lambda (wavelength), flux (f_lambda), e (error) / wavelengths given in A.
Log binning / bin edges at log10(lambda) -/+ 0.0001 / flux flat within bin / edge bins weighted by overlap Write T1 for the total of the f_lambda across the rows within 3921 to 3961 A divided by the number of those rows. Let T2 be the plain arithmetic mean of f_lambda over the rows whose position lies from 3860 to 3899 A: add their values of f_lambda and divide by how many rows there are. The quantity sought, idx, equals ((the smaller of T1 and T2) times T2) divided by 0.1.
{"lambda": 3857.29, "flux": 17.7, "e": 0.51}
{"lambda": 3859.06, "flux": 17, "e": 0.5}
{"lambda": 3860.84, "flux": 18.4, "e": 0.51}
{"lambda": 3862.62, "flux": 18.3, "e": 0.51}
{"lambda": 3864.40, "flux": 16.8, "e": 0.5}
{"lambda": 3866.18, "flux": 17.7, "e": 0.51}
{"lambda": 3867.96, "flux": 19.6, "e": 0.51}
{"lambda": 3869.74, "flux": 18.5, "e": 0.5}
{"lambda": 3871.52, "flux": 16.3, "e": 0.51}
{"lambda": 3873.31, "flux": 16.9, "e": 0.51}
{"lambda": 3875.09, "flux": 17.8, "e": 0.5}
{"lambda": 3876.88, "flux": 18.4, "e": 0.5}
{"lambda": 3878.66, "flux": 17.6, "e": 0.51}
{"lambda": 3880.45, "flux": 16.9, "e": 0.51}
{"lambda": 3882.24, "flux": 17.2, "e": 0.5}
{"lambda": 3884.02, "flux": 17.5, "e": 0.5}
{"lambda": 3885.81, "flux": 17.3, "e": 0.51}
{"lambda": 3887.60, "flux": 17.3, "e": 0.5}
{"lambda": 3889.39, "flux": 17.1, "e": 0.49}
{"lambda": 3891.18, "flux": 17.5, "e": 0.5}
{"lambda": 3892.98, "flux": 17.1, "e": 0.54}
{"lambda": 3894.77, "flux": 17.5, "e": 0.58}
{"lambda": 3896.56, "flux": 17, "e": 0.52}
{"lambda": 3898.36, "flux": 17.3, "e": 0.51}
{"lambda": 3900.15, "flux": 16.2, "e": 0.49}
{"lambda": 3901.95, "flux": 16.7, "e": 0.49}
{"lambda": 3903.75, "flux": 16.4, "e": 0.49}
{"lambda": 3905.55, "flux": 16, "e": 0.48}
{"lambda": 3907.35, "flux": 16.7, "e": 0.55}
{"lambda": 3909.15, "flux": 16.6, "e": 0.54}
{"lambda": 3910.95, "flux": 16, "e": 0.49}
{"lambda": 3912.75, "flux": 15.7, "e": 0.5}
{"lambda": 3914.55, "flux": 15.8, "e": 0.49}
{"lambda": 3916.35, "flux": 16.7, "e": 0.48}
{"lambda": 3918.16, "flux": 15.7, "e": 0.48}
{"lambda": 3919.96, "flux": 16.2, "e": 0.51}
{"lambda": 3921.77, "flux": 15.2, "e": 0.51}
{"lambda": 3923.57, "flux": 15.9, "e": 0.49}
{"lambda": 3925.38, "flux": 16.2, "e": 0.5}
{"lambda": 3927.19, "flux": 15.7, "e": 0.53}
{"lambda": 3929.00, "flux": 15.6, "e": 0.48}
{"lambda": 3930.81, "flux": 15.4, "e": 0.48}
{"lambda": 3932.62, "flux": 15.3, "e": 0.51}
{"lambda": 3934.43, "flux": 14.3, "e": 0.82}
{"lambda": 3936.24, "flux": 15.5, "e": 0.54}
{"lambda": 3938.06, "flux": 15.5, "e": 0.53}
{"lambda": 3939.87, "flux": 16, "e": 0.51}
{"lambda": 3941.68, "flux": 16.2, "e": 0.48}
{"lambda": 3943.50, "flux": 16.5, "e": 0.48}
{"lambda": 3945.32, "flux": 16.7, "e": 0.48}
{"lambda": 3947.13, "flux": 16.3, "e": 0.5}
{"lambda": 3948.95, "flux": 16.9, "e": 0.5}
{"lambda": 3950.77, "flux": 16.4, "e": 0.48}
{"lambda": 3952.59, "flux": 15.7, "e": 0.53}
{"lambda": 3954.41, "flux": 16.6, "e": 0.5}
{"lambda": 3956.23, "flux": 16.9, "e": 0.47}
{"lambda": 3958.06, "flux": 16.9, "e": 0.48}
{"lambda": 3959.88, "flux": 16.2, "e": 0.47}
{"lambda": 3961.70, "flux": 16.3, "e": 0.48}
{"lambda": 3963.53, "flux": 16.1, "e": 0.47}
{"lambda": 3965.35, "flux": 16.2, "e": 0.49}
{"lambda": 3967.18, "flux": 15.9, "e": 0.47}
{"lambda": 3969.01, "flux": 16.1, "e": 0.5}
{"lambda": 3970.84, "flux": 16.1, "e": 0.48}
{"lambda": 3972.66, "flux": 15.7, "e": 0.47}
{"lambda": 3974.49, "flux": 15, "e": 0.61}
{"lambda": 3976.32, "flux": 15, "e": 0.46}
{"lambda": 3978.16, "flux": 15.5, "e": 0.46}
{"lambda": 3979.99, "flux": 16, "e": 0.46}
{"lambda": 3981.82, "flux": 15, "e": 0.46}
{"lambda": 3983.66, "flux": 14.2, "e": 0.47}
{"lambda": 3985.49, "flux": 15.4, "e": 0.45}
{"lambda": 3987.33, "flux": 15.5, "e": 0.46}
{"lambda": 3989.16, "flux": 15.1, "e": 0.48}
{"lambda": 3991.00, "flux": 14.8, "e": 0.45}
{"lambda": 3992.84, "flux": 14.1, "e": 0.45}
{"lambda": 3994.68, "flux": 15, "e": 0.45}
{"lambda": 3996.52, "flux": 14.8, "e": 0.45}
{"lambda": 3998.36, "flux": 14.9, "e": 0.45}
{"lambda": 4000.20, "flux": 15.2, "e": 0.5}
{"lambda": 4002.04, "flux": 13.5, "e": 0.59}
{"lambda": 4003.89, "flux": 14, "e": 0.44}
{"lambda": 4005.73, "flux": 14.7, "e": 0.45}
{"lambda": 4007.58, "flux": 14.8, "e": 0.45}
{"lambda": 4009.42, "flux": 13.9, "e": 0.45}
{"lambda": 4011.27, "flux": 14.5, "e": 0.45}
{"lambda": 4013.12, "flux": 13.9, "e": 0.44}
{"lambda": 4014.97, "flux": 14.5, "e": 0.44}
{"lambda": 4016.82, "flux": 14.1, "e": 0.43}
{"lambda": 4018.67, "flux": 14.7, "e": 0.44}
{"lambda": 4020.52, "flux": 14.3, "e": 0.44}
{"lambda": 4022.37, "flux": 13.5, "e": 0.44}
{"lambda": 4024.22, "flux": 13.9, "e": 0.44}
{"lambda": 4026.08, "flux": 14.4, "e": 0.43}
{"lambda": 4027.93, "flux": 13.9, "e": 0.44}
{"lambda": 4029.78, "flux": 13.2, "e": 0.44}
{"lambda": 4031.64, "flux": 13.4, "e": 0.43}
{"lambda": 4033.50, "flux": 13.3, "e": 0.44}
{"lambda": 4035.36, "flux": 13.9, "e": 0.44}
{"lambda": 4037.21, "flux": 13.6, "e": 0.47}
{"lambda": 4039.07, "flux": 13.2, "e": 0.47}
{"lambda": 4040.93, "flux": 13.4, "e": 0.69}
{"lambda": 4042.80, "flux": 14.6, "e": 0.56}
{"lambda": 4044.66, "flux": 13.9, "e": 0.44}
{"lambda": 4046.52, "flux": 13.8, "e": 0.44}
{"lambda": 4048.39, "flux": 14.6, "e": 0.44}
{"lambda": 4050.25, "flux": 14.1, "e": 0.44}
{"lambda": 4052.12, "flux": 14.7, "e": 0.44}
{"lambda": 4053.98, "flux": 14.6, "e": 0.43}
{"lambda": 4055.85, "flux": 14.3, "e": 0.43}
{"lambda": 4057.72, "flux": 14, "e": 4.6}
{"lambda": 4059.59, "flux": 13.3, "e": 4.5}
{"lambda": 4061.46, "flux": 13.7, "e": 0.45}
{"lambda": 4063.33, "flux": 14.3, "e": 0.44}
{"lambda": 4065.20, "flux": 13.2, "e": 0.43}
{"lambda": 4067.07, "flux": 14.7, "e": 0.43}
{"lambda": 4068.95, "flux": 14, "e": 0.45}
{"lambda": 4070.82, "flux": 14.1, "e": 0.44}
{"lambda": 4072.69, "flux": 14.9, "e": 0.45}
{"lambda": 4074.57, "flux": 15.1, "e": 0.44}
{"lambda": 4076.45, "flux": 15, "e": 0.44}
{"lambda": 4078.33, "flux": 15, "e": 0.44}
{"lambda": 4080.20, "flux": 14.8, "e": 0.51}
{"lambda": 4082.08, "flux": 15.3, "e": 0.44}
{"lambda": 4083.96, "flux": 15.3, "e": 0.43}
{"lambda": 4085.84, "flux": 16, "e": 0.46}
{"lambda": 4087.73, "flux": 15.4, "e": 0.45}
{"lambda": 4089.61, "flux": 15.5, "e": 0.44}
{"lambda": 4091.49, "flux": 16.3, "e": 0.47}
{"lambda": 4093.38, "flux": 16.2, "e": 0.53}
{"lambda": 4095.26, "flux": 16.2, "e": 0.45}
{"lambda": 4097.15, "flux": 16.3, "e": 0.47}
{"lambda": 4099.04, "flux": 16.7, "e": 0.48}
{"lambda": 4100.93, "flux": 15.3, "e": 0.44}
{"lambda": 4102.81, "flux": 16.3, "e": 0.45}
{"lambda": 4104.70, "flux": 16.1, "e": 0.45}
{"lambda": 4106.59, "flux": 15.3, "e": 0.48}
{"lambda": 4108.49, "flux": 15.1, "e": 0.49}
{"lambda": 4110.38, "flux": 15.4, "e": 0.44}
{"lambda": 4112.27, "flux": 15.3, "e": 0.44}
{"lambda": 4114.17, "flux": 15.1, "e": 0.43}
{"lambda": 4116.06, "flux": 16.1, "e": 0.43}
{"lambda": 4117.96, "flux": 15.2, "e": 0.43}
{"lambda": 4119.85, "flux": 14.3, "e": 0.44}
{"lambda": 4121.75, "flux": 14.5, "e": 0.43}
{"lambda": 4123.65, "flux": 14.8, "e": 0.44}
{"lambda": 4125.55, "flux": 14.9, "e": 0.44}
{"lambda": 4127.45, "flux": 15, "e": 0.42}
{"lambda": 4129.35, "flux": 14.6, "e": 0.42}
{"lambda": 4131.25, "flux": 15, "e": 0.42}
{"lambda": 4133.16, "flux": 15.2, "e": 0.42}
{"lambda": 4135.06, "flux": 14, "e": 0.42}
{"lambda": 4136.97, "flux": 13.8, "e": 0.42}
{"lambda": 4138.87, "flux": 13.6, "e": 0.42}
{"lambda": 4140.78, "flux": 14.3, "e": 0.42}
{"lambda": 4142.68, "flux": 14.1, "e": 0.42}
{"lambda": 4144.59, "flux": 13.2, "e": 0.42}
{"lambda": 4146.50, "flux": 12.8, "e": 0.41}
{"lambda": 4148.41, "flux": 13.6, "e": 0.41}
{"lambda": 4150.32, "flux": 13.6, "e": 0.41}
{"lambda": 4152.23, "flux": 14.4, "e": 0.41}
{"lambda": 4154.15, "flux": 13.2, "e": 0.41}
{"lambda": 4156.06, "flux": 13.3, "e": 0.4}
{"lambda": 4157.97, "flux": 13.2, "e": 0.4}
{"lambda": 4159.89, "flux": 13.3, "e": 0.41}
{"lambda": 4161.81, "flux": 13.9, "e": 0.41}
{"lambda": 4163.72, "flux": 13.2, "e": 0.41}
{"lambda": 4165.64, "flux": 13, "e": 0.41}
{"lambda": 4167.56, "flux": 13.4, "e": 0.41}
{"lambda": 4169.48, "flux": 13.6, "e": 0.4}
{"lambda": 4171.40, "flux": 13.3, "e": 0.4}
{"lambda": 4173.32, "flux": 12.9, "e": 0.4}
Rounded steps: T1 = 16.0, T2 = 17.5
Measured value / 2806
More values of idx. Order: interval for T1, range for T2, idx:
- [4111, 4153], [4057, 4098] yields 2155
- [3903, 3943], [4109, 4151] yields 2095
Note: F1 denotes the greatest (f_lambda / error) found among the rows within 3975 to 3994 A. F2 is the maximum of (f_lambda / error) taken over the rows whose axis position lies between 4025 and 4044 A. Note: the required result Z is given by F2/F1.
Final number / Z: 0.96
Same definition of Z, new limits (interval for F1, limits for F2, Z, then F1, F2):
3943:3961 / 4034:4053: 0.93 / 36.0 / 33.4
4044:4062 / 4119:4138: 1.07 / 34.0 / 36.2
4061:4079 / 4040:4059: 0.99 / 34.3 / 34.0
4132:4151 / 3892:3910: 0.94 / 36.2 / 34.1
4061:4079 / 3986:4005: 0.98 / 34.3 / 33.7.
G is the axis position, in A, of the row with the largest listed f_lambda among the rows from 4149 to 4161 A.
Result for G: 4152.23 A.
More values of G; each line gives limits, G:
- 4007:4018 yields 4007.58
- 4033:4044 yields 4042.80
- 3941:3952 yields 3948.95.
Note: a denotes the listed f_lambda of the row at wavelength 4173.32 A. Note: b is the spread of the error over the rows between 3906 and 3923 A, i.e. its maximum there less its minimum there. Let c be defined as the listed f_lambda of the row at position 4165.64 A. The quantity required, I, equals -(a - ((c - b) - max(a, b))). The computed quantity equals -13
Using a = 12.9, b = 0.07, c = 13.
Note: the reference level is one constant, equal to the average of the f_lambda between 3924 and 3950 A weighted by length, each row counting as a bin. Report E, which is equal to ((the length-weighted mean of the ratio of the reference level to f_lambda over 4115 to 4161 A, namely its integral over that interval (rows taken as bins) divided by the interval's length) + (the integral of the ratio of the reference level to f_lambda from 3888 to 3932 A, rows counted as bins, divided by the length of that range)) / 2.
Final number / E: 1.05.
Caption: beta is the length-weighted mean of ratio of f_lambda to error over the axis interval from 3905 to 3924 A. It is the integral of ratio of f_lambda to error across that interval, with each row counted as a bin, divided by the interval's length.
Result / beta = 32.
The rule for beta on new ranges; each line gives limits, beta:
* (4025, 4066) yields 28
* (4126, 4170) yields 33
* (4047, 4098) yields 31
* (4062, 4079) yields 33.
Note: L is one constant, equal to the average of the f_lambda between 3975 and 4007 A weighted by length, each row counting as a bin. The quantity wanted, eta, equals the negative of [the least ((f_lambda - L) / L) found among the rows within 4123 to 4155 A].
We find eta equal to 0.14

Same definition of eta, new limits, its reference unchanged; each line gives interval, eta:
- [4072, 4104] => 0.00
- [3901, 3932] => -0.02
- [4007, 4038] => 0.11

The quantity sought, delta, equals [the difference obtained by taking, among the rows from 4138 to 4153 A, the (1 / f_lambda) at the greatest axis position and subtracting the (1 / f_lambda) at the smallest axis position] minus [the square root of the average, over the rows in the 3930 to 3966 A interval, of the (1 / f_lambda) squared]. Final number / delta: -0.066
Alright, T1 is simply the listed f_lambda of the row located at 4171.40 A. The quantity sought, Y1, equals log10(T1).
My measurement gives 1.12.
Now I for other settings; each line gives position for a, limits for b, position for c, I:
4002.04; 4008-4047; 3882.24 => -10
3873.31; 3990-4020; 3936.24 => -18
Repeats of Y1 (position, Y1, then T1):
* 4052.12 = 1.17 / 14.7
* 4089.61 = 1.19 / 15.5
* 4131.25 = 1.18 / 15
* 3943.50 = 1.22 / 16.5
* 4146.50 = 1.11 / 12.8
